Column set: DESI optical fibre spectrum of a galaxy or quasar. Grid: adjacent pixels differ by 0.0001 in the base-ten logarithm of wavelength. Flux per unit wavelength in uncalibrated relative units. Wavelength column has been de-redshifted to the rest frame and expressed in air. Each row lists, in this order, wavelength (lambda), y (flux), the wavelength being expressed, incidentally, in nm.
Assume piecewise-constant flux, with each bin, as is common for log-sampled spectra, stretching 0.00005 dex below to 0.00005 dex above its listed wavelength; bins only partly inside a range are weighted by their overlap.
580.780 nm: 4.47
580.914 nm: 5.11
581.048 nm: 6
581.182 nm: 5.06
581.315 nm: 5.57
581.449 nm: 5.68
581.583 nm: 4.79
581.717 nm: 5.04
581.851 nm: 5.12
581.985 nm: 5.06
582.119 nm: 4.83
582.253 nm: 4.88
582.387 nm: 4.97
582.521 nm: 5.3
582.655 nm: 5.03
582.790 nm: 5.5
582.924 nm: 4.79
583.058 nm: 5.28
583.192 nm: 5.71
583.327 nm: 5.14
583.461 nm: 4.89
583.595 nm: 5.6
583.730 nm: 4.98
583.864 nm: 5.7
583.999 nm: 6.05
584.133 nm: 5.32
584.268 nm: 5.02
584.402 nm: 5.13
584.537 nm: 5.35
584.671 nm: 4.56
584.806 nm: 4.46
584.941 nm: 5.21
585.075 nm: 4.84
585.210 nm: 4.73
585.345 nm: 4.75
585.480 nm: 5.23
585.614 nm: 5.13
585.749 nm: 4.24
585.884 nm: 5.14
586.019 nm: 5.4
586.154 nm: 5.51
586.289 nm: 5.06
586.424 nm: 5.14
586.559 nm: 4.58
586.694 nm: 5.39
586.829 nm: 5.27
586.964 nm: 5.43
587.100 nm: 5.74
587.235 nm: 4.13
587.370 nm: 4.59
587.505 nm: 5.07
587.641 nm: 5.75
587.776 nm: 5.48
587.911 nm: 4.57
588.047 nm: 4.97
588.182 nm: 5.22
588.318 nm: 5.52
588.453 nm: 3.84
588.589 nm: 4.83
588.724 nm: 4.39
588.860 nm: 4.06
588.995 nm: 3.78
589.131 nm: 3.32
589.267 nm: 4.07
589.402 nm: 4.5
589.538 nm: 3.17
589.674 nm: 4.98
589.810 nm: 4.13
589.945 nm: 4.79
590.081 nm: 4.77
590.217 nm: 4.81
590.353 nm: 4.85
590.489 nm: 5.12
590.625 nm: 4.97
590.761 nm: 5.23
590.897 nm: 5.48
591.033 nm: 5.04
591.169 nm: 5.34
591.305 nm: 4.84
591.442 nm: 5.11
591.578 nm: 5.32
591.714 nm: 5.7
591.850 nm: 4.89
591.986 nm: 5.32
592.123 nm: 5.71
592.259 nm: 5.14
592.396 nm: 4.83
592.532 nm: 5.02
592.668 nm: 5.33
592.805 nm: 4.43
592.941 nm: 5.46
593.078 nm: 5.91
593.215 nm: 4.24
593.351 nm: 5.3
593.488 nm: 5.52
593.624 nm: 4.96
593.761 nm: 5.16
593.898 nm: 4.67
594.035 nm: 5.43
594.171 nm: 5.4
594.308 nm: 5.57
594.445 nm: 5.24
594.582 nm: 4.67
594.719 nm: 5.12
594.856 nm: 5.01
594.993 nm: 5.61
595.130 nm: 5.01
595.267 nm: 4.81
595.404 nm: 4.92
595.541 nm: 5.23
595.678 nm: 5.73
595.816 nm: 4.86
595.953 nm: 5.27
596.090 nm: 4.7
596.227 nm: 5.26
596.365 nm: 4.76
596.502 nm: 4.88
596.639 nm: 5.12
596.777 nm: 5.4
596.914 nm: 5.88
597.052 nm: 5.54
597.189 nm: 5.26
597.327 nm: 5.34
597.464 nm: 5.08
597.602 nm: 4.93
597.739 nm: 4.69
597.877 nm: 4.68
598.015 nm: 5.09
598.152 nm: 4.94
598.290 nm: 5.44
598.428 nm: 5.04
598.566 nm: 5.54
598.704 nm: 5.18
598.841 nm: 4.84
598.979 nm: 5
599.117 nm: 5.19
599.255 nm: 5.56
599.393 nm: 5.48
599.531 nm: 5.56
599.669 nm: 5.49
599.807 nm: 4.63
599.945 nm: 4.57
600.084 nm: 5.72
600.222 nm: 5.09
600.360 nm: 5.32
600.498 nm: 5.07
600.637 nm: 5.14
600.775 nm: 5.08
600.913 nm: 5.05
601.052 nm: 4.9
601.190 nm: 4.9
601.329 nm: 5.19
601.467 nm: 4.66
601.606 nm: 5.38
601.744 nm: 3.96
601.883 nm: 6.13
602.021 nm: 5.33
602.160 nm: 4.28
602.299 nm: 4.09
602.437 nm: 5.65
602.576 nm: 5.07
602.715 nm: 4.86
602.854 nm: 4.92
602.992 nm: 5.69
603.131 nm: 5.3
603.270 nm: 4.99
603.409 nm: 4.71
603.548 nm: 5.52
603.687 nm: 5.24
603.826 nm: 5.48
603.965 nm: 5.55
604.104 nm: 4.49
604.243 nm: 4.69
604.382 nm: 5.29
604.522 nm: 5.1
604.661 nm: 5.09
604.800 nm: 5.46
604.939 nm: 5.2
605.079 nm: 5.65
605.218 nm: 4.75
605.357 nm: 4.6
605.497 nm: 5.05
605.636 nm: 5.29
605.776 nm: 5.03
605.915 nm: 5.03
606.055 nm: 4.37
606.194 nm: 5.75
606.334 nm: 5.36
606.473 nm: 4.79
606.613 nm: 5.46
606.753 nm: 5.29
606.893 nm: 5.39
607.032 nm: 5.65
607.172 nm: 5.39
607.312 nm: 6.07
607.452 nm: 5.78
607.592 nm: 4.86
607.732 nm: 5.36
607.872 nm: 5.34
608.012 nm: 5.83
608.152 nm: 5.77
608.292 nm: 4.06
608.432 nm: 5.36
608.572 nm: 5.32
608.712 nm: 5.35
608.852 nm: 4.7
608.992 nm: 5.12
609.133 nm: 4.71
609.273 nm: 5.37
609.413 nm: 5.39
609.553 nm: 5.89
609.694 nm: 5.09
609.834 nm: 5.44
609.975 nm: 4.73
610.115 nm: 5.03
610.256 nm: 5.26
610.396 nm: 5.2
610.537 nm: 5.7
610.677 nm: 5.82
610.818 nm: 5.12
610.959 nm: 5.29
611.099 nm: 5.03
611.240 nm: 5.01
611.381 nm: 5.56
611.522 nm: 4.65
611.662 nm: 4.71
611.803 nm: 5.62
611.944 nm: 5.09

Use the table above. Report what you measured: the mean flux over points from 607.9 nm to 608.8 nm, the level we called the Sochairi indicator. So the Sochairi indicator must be 5.3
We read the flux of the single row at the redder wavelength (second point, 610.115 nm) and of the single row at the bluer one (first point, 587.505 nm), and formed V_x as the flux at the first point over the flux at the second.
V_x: 1.01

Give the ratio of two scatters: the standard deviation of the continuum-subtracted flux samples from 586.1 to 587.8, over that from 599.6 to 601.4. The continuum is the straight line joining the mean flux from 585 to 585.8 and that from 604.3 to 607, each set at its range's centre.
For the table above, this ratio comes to 1.5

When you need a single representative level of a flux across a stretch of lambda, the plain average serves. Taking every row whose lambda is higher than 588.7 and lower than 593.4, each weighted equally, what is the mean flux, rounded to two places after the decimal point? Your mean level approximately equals 4.84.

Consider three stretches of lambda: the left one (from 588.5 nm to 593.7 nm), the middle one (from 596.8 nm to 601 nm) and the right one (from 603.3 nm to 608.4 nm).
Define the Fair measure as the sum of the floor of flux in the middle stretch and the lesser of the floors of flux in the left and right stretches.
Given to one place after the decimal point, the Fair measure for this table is 7.7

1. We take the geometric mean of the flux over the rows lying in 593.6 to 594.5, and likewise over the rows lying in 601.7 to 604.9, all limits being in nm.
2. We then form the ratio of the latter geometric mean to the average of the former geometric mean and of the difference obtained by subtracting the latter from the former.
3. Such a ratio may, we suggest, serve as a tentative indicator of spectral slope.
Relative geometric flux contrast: 1.89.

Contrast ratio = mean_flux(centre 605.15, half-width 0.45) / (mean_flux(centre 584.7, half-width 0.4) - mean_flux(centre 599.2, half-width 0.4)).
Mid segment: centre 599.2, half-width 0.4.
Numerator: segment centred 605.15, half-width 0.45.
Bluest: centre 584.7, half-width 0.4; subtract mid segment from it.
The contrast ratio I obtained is -15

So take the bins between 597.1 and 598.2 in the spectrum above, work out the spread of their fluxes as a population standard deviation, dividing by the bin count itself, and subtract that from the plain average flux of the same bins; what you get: 4.8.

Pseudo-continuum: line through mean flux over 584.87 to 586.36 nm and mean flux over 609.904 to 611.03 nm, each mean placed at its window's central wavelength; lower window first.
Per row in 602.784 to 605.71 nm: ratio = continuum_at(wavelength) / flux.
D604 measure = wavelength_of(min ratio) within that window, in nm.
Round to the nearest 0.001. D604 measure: 602.992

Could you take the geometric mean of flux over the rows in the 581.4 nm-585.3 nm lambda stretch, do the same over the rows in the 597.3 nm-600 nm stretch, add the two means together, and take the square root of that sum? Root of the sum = 3.20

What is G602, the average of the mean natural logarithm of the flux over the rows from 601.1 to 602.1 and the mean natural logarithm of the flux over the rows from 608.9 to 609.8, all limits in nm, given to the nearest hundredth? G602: 1.64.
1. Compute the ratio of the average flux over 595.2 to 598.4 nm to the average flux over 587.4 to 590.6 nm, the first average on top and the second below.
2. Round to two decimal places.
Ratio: 1.11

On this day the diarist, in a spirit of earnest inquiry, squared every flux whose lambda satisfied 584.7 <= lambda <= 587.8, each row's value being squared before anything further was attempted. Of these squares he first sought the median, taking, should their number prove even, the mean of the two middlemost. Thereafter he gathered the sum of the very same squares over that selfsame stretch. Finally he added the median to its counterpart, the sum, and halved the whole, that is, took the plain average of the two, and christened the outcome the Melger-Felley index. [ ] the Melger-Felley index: 309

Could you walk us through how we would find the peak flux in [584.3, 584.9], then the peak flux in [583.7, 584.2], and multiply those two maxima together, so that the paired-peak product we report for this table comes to 32.4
